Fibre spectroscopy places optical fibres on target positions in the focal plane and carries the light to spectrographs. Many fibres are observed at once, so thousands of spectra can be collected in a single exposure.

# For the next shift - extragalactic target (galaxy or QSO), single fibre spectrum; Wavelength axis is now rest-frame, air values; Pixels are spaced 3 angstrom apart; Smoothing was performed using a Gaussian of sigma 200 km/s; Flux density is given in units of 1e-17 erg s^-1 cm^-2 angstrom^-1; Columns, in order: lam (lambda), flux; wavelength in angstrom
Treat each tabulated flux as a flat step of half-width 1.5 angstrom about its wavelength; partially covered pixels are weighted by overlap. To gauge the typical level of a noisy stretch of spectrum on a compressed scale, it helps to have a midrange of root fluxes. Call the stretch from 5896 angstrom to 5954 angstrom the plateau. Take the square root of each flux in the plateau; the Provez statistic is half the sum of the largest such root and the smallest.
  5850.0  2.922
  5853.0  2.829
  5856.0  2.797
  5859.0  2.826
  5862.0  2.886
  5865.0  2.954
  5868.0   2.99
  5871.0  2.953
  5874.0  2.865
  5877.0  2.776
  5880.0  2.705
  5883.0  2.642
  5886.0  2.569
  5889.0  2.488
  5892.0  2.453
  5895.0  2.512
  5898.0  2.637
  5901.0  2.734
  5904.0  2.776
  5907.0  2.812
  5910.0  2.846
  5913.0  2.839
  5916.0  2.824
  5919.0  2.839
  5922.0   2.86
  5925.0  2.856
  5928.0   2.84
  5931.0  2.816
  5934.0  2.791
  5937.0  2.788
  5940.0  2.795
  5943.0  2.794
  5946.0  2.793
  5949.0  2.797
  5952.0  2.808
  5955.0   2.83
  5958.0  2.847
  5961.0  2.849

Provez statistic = 1.66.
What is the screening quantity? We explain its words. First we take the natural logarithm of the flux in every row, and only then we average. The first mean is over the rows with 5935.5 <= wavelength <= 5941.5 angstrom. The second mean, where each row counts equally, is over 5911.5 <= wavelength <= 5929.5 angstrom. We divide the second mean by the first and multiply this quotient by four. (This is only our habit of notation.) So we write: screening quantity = 4.07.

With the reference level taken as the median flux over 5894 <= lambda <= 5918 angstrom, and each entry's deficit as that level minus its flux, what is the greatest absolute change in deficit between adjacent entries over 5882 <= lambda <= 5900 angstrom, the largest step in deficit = 0.125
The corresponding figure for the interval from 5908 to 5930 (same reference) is 0.021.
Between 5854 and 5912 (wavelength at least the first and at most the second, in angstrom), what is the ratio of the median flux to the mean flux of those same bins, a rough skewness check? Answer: 1.01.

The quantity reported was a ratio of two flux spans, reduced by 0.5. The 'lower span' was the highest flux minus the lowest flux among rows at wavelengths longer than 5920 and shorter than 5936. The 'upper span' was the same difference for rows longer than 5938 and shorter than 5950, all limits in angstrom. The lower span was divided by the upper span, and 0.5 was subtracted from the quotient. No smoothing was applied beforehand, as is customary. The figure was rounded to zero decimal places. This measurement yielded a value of 17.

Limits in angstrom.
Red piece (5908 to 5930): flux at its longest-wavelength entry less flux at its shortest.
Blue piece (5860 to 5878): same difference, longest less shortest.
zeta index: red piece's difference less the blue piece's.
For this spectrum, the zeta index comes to 0.10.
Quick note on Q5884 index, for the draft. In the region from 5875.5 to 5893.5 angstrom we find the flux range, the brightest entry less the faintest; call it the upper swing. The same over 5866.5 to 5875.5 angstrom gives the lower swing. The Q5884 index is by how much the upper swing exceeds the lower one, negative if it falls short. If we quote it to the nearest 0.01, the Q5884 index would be 0.20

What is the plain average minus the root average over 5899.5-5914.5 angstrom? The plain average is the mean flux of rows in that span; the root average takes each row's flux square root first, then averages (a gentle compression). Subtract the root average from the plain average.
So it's 1.128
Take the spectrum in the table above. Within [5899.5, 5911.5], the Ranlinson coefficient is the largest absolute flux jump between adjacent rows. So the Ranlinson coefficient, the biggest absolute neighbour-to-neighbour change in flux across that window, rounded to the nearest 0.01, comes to 0.04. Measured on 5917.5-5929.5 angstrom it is 0.02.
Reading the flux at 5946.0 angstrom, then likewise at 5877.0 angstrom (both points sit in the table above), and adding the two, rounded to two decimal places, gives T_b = 5.57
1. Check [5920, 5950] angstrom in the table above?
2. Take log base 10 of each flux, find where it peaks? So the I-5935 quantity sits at 5922.0 angstrom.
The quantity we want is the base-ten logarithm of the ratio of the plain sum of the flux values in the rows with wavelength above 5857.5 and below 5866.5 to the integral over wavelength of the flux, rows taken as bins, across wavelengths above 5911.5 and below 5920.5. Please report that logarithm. -0.469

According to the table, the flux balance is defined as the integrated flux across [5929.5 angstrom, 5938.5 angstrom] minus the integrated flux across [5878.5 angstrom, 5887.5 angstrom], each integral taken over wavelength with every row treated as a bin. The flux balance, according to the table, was 1.4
